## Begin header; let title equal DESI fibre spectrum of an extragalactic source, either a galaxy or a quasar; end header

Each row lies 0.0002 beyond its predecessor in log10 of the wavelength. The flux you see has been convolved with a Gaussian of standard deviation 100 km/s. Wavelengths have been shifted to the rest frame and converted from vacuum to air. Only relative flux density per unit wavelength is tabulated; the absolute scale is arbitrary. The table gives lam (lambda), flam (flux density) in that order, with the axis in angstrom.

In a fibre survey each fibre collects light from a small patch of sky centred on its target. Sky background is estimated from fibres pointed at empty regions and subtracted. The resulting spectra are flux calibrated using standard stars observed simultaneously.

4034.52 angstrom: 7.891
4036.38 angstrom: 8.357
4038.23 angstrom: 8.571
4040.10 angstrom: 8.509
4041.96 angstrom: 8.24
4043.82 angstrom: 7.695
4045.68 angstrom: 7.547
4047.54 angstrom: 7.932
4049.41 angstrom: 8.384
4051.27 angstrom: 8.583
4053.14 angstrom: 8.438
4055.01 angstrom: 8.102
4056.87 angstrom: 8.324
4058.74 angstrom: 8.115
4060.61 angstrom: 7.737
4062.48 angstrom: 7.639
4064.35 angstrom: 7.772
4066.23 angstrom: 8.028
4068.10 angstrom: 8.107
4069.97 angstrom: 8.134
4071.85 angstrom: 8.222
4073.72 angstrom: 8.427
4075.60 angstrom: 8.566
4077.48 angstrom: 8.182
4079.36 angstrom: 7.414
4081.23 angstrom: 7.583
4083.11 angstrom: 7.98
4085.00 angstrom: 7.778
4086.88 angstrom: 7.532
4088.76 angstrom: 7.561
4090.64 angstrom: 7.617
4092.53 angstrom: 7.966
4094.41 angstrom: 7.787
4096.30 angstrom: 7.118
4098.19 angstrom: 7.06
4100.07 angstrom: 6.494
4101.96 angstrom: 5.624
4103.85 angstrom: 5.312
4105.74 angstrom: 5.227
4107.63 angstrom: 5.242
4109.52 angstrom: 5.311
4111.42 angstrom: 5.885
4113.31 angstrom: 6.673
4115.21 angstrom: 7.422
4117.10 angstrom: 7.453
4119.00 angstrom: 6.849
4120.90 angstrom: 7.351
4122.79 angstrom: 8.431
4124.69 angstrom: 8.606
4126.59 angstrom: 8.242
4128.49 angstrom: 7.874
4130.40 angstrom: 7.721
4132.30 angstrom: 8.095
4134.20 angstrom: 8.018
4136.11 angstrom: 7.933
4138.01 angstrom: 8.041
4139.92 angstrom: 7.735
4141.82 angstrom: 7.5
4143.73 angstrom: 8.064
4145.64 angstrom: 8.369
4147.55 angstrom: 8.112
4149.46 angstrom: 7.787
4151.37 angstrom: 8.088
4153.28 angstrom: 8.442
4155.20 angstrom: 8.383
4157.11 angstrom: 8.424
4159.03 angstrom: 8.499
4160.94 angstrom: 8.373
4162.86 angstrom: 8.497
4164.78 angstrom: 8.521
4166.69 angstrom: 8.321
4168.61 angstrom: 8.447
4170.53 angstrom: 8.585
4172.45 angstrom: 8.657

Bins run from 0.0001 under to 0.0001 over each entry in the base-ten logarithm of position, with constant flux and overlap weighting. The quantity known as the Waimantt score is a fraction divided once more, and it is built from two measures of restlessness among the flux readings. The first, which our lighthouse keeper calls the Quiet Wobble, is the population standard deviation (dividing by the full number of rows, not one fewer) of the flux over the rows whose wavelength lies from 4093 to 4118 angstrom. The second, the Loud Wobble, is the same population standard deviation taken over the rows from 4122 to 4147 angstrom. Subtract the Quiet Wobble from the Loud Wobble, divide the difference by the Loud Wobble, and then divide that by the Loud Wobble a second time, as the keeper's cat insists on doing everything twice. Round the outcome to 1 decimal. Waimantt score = -7.0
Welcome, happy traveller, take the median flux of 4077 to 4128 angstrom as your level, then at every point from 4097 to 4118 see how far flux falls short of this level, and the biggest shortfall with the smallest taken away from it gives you 2.2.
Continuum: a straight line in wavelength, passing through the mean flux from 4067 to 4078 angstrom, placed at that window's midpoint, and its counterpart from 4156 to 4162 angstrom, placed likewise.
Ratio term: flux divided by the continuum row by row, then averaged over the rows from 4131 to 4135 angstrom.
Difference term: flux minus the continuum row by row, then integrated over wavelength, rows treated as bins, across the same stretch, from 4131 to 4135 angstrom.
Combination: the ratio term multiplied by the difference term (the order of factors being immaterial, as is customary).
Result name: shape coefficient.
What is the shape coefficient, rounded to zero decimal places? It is -1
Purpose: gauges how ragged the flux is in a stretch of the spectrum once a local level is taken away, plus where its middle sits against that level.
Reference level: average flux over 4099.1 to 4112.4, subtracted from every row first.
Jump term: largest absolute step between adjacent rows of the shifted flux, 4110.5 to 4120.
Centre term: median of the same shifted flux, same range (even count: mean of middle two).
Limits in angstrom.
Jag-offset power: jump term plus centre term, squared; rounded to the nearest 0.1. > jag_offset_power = 4.2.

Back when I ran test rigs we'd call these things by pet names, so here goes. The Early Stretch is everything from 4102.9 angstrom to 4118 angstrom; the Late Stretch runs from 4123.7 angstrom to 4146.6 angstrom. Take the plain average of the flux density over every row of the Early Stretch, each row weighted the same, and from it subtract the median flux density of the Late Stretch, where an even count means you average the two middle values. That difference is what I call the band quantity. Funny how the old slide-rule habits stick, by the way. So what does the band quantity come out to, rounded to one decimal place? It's -2.0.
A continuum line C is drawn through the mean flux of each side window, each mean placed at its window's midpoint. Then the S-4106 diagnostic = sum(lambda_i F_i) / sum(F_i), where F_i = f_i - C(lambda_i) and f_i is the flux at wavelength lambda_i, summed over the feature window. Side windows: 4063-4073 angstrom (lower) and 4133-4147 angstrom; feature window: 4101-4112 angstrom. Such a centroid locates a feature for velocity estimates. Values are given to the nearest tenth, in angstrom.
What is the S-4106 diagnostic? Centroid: 4106.6 angstrom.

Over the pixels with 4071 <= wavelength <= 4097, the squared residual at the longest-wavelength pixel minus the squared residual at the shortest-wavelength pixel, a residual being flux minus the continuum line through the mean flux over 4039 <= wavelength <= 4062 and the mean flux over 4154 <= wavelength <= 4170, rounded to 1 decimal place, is 1.3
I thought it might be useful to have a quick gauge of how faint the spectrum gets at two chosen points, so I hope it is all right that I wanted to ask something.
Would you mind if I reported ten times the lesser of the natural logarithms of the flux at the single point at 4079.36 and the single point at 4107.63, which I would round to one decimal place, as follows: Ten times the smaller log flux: 16.6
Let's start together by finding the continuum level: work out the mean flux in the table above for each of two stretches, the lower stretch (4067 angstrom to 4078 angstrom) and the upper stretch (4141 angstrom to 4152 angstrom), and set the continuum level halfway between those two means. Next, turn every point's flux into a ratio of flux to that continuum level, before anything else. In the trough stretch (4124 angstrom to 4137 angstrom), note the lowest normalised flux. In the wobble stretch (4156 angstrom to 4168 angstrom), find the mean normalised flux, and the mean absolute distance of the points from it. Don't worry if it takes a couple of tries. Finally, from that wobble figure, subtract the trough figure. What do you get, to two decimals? -0.94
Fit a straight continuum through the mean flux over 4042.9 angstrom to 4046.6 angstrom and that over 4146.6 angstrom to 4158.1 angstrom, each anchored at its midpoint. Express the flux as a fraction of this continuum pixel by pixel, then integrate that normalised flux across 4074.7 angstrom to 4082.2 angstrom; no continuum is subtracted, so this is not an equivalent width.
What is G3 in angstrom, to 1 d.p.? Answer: 7.6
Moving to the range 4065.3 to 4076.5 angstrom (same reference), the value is 11.9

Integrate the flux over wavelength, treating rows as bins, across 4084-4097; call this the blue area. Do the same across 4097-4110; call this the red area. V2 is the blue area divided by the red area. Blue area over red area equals 1.32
